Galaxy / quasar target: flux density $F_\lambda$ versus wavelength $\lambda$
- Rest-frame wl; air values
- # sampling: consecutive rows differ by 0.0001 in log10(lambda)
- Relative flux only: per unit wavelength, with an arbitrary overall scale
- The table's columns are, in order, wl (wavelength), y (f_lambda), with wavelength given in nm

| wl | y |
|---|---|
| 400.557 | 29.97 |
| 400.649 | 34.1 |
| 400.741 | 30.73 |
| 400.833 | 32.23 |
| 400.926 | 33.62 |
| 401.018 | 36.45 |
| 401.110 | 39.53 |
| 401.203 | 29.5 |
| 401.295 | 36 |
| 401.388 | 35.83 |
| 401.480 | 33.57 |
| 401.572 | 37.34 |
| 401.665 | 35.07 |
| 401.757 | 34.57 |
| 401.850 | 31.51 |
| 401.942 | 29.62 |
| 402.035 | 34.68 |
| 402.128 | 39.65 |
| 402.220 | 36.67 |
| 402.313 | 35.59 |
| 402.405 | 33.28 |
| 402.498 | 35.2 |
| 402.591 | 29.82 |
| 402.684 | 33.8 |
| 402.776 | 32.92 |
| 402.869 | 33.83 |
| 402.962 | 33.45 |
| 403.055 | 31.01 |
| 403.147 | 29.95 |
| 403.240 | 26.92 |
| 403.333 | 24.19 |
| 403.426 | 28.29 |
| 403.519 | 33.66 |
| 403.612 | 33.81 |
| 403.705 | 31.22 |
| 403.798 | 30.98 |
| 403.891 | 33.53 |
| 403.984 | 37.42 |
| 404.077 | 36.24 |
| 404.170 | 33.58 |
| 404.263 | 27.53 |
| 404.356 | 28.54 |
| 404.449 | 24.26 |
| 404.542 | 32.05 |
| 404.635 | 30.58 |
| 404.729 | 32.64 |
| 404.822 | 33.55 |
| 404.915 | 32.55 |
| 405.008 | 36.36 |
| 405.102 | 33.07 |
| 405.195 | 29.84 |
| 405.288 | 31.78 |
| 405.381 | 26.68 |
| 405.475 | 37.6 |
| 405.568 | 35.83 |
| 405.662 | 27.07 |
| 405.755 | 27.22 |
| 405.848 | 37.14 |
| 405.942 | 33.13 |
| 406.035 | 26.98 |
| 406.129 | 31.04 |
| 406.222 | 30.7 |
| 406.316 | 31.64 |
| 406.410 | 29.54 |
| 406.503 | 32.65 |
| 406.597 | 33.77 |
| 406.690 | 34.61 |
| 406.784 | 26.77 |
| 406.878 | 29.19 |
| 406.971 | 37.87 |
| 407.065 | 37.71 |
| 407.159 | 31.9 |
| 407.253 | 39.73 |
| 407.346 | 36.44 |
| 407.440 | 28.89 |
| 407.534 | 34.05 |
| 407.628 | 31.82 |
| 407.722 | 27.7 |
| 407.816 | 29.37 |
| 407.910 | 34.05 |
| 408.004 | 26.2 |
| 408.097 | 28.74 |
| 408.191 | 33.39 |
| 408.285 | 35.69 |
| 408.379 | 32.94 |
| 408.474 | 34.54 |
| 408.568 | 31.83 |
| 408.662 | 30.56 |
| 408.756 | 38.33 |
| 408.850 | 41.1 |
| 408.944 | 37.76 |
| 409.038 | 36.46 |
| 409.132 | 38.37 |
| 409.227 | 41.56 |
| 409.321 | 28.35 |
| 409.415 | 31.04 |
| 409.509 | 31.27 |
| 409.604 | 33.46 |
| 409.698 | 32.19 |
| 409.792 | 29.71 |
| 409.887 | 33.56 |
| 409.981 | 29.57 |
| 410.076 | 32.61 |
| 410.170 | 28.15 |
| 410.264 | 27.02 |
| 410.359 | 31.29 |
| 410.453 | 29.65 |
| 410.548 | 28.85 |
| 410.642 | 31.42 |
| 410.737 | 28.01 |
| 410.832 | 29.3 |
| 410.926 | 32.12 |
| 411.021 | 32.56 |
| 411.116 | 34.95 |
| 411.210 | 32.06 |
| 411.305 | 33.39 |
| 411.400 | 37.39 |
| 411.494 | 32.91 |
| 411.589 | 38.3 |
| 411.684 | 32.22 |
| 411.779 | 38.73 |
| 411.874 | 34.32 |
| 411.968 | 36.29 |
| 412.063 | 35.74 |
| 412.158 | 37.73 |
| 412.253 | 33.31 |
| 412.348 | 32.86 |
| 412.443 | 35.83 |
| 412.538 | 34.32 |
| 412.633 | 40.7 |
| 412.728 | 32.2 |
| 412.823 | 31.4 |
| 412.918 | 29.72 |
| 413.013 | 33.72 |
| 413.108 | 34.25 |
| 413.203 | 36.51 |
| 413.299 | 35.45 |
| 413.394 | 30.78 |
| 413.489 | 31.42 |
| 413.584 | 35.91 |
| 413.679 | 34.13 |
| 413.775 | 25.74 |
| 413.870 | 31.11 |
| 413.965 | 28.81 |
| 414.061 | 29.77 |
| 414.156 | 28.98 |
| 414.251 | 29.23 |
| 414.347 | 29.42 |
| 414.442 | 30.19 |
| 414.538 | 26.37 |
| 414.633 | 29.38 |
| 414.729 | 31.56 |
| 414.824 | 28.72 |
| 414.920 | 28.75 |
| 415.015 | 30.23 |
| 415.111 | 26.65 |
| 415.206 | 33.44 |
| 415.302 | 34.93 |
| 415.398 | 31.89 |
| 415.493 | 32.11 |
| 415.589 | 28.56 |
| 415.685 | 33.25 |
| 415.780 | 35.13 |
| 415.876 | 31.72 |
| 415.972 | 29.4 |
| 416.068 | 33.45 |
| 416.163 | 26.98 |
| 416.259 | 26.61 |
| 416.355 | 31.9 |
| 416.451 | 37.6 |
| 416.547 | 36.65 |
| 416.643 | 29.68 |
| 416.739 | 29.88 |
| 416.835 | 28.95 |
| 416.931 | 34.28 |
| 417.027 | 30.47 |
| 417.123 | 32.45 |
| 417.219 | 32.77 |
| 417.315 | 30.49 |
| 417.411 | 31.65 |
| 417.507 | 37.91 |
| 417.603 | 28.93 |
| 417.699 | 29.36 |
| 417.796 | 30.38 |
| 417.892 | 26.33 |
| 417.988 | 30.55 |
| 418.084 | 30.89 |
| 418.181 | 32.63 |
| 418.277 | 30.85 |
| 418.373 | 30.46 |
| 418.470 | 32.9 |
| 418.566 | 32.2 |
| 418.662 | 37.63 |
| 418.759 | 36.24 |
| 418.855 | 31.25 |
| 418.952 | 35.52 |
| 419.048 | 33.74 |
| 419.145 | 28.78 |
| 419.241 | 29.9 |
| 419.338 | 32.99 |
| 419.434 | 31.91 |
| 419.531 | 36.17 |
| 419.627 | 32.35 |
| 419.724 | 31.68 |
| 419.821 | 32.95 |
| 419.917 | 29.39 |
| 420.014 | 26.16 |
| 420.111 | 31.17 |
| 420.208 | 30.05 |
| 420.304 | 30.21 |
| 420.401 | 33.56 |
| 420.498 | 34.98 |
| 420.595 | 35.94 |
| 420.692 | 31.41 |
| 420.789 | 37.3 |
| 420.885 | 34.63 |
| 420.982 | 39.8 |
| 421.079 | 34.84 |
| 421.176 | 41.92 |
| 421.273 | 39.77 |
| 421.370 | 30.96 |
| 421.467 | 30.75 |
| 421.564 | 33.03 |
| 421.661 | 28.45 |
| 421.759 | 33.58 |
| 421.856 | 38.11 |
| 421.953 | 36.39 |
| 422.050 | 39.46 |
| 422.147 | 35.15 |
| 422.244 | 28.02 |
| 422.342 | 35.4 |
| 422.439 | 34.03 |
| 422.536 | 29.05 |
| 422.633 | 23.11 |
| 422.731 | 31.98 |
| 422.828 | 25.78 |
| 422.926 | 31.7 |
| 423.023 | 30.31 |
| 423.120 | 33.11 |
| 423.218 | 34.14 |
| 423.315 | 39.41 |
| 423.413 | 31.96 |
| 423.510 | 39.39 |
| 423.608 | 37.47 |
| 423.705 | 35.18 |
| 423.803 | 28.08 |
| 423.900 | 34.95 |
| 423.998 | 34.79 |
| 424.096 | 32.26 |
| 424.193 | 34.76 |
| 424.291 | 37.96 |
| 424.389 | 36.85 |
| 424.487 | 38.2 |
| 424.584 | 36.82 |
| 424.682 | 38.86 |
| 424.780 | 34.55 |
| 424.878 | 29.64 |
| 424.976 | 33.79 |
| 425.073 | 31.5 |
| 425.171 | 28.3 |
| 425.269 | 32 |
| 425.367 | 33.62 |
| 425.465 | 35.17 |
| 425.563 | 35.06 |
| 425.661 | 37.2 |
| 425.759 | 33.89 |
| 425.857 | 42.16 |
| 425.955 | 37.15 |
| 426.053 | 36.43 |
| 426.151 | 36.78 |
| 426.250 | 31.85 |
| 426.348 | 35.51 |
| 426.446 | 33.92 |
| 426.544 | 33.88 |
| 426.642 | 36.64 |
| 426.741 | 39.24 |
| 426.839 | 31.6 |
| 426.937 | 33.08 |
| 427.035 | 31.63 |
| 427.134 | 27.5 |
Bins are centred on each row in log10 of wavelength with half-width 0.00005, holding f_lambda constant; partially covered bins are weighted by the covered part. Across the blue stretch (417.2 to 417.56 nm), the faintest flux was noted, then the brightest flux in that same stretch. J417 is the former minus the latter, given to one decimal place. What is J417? -7.4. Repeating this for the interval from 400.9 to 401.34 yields -10.0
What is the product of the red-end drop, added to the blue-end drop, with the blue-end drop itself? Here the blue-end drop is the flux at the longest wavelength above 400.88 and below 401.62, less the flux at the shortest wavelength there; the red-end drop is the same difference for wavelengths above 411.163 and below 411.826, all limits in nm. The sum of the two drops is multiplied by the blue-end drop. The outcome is 39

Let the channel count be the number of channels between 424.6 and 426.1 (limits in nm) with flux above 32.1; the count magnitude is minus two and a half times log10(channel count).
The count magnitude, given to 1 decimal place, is -2.6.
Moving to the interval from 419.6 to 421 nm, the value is -2.3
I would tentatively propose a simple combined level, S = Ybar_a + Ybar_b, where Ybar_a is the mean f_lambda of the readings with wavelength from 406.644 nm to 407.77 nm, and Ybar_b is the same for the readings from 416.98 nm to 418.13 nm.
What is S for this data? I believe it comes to 64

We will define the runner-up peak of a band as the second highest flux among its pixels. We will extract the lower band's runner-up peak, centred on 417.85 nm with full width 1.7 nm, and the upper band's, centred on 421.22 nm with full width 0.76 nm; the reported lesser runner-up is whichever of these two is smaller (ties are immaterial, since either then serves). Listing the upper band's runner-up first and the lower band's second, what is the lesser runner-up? 38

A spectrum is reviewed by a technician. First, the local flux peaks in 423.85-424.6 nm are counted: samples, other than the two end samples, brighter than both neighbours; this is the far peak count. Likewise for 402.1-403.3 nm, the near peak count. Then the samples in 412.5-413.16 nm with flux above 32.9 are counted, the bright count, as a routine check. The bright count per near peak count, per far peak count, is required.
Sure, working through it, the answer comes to 0.67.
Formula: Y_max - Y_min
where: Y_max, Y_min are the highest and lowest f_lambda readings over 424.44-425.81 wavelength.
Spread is 10.6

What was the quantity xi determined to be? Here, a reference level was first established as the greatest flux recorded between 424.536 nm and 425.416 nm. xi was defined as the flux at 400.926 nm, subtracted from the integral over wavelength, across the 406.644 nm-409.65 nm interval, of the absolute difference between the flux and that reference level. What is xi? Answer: -16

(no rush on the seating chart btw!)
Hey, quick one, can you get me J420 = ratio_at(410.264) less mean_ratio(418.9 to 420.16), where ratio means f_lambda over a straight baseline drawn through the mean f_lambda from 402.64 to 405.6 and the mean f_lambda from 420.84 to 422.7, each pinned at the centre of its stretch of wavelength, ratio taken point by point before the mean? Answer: -0.111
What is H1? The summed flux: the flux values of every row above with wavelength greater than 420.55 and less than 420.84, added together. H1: 105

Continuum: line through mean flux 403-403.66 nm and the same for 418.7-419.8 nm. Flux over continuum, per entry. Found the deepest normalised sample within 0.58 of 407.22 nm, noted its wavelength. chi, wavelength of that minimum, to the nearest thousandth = 406.784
